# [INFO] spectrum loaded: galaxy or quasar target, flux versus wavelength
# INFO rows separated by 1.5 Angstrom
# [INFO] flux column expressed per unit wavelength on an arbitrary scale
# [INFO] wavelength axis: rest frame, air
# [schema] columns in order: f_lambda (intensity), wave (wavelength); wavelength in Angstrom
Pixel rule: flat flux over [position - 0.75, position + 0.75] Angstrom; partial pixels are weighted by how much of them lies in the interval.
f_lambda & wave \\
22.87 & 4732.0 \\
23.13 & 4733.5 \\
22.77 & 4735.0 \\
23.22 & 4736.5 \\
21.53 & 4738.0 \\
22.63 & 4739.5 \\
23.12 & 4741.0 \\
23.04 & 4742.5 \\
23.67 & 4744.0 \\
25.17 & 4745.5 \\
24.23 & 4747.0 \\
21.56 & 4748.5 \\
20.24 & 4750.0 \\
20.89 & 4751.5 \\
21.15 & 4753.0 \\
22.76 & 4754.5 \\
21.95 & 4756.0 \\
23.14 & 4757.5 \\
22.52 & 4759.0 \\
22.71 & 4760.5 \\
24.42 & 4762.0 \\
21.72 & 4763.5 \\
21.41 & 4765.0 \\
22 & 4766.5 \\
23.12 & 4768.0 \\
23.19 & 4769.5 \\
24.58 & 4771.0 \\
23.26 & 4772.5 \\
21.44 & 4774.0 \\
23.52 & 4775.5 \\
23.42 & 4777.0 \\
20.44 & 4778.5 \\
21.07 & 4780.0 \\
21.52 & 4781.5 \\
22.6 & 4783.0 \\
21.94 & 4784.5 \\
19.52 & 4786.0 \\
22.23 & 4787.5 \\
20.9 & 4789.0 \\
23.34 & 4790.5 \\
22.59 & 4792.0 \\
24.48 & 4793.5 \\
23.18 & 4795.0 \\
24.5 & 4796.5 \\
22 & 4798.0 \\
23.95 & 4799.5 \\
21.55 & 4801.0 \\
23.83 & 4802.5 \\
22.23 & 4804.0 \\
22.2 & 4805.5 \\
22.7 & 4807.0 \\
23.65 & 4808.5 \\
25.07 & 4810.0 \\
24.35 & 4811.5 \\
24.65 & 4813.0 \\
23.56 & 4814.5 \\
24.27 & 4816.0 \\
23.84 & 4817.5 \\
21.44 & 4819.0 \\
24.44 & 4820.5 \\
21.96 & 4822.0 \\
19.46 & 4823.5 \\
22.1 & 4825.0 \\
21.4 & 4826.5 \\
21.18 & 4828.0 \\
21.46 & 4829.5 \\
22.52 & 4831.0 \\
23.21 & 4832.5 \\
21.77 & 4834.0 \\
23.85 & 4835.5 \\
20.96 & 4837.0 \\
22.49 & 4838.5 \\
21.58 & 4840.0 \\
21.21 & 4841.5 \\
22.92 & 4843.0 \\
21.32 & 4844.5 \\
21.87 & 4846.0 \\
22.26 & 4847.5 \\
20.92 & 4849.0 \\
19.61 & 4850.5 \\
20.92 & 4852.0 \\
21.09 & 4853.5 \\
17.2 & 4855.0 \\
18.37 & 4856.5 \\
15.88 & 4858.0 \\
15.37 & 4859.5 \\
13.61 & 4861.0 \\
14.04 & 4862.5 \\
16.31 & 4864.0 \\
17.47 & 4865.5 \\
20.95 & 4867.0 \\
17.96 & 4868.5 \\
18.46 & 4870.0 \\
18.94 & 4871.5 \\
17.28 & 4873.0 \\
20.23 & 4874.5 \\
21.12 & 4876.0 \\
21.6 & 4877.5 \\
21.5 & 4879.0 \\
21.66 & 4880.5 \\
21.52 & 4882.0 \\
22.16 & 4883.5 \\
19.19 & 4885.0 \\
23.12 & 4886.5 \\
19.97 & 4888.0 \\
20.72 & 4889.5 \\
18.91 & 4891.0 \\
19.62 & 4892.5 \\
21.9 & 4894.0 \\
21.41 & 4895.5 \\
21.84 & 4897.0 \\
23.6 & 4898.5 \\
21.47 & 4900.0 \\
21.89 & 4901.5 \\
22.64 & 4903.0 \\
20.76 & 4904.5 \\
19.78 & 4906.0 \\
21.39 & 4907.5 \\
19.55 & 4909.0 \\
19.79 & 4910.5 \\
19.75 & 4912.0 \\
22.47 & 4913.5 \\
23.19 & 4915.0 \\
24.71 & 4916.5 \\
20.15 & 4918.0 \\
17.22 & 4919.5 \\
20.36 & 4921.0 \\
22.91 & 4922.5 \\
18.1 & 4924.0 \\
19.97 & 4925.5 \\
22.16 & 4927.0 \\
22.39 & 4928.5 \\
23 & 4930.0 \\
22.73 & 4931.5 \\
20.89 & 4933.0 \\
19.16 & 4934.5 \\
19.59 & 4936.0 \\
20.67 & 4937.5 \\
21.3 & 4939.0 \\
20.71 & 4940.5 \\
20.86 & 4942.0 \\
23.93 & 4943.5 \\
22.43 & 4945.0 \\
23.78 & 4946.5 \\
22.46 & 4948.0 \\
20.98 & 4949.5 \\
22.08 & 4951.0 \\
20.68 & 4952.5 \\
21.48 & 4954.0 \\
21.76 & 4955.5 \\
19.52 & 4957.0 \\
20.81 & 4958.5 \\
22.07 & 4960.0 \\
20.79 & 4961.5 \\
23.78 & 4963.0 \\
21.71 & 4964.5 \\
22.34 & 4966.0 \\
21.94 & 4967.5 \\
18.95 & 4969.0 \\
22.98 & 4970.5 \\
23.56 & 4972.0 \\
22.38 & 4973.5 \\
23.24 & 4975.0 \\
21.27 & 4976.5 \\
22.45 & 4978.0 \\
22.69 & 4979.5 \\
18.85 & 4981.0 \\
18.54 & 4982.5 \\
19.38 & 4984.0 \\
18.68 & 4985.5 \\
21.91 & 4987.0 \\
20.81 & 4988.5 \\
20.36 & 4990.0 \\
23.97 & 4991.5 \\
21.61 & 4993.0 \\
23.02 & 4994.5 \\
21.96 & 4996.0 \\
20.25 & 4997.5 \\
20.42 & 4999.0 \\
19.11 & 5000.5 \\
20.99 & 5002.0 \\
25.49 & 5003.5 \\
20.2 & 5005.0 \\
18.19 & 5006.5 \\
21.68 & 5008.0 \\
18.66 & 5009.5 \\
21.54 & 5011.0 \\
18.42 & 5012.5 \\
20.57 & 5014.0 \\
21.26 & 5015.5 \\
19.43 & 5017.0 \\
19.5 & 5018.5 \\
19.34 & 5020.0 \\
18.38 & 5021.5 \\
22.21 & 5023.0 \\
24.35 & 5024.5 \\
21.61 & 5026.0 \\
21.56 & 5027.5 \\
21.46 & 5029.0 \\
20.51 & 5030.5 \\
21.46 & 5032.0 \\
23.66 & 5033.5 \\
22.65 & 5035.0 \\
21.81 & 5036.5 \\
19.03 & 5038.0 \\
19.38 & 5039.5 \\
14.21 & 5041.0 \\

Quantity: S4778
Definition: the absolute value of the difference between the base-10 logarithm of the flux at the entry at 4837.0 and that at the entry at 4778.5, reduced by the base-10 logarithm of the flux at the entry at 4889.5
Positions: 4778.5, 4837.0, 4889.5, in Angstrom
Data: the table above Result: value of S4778 -1.31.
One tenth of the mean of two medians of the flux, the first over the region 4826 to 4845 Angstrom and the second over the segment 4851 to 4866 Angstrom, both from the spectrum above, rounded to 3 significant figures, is 1.92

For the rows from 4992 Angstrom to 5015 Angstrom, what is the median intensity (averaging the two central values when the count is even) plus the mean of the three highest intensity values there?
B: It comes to 44.1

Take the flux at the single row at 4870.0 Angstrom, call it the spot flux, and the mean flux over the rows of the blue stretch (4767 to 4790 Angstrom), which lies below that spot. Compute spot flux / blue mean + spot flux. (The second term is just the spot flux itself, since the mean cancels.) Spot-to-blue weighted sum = 19.3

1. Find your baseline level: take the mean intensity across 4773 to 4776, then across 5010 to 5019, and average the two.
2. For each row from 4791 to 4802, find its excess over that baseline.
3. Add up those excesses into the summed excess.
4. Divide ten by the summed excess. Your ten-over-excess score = 0.8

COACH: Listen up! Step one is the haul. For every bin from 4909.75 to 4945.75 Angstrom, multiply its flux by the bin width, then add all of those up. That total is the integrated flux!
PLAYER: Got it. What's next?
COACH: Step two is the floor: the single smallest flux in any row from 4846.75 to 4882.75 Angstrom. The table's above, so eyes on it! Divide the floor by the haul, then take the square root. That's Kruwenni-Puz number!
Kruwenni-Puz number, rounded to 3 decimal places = 0.134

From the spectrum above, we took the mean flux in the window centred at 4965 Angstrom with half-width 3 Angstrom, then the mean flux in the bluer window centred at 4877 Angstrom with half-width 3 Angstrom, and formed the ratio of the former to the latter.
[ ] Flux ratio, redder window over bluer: 1.06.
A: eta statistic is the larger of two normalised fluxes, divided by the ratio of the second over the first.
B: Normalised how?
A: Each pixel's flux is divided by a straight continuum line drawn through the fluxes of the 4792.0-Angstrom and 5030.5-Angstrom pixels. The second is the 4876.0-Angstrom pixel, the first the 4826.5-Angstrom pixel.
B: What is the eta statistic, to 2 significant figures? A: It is 0.96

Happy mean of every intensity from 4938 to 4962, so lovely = 21.6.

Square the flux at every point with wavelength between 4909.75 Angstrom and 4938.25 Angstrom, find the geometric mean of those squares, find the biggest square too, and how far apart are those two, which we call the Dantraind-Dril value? 173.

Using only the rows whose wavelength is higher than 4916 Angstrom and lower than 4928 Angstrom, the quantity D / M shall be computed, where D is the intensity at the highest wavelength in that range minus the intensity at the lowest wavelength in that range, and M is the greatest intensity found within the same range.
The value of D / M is -0.10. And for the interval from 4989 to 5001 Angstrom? -0.05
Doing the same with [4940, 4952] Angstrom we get 0.06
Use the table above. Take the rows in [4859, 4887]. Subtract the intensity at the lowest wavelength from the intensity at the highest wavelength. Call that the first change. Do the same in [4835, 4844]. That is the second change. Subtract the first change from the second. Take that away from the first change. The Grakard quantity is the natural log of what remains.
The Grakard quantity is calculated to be 2.8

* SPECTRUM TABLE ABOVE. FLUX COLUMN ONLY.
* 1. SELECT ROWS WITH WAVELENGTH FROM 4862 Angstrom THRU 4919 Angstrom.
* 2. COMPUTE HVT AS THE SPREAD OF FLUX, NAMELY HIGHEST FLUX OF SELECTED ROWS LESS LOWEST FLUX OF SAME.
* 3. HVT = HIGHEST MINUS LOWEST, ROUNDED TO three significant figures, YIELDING 10.7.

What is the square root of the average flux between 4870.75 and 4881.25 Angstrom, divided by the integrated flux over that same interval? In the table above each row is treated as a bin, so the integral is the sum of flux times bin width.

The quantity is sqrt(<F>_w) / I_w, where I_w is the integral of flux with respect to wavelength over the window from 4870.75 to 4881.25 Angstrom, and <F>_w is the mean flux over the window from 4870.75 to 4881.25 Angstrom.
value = 0.0211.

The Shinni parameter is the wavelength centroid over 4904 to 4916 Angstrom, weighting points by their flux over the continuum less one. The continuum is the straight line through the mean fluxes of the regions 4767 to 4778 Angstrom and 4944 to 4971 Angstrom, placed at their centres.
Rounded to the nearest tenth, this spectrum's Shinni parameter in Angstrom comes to 4907.7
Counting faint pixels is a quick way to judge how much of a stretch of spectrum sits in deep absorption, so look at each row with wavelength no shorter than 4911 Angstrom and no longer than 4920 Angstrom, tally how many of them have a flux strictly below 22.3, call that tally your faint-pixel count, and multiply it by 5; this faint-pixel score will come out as 15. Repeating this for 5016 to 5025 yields 25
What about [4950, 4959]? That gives 30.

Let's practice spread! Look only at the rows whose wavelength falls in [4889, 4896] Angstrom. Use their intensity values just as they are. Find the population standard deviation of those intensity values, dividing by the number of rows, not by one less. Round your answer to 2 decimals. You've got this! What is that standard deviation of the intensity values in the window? 1.11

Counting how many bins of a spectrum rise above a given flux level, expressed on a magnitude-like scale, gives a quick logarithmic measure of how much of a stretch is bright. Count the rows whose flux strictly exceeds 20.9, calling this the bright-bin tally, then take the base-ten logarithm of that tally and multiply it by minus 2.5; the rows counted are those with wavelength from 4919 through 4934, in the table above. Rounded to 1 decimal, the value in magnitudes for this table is -1.7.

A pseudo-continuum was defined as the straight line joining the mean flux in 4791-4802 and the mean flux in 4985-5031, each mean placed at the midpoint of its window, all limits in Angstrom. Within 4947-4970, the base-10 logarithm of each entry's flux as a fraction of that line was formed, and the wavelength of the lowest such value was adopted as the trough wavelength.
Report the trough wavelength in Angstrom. 4969.0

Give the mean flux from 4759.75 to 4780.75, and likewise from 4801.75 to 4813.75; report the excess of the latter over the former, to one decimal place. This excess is 1.0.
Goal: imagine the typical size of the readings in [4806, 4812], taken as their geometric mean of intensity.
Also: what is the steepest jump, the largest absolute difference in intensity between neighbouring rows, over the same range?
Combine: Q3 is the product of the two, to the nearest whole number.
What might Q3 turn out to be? 34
